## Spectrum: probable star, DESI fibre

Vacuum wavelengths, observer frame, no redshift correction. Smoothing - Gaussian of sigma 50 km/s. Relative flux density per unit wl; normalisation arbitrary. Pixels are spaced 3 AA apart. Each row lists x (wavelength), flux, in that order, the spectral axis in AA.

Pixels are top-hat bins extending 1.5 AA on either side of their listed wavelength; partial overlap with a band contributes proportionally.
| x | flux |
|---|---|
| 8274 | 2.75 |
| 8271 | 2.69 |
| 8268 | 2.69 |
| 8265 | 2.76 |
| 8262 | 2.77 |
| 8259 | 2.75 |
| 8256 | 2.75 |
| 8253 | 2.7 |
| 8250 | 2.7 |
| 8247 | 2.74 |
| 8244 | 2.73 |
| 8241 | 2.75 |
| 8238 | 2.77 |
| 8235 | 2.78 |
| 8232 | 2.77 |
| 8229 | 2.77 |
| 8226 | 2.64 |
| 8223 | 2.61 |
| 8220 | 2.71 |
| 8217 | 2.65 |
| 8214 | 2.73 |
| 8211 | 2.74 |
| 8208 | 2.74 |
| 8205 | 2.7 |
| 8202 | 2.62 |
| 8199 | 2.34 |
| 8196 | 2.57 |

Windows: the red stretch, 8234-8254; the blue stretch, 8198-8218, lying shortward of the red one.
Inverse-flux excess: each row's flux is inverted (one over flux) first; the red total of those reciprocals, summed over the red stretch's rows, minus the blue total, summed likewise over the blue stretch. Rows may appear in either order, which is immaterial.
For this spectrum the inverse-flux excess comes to -0.10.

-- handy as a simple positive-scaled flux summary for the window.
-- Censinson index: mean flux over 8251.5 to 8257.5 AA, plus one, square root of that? 1.93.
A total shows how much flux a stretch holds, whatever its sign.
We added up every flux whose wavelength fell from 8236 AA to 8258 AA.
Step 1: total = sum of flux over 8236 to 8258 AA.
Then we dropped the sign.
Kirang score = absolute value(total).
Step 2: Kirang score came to 19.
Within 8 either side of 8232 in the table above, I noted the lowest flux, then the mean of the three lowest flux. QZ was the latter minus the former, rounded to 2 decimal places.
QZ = 0.09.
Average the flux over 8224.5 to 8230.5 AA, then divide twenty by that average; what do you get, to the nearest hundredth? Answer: 7.39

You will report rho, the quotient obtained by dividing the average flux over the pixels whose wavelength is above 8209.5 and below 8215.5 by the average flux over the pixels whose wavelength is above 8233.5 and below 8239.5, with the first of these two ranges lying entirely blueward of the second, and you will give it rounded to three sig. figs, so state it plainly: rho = 0.986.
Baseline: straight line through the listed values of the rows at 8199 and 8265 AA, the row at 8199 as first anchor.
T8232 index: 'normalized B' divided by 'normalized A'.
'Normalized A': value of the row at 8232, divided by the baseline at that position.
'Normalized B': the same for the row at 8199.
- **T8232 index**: 0.92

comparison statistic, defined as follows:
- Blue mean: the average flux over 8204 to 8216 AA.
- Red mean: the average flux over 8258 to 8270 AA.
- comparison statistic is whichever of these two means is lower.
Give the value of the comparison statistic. 2.73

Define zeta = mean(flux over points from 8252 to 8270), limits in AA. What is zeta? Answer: 2.74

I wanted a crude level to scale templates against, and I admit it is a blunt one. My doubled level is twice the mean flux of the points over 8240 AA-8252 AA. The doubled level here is 5.46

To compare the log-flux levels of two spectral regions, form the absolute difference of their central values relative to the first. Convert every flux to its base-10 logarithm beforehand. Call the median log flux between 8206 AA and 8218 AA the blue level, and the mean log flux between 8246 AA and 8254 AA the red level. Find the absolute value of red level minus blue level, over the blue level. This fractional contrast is 0.008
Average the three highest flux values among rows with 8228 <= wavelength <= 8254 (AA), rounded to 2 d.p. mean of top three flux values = 2.77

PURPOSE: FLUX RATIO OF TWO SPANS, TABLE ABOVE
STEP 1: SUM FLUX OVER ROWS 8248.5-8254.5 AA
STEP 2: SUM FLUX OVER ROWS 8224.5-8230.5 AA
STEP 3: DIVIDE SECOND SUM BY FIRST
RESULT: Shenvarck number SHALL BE 1.00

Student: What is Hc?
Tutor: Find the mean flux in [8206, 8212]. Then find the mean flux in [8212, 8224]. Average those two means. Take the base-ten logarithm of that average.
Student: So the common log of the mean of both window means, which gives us 0.433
